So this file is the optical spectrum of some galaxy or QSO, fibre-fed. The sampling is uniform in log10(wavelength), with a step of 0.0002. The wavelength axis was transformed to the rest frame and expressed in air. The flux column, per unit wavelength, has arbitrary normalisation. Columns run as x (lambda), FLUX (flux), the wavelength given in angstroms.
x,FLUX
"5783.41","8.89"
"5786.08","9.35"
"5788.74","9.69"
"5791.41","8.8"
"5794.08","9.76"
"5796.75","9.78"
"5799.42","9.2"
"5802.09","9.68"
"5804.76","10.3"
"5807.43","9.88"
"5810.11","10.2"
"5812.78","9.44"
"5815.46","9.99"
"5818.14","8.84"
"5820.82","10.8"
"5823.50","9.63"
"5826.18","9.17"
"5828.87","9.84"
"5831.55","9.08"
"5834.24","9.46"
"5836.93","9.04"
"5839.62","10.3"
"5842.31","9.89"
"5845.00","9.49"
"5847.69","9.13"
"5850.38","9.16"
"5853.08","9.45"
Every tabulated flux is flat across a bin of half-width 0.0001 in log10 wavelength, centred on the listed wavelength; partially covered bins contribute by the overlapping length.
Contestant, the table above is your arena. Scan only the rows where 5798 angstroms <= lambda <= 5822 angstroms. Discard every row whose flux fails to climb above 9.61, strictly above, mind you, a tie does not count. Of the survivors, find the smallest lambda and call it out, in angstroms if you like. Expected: 5802.09 angstroms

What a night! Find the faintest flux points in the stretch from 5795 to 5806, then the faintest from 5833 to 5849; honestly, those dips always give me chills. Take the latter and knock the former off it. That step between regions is -0.16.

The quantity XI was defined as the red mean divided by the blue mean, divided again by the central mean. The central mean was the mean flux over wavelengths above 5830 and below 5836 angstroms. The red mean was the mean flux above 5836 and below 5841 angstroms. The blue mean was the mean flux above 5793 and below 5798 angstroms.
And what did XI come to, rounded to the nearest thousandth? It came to 0.107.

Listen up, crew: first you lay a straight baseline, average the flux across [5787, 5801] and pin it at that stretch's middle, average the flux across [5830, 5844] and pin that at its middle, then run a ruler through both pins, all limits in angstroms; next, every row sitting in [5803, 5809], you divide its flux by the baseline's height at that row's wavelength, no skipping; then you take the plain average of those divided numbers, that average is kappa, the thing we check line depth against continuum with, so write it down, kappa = 1.06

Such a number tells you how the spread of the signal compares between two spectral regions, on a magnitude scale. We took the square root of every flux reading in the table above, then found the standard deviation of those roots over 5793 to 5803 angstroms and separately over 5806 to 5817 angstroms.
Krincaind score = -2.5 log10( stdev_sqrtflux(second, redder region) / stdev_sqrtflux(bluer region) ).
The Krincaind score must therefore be -0.15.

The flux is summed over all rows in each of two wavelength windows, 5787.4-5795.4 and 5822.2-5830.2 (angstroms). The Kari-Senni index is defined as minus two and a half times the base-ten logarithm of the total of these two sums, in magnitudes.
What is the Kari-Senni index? -4.39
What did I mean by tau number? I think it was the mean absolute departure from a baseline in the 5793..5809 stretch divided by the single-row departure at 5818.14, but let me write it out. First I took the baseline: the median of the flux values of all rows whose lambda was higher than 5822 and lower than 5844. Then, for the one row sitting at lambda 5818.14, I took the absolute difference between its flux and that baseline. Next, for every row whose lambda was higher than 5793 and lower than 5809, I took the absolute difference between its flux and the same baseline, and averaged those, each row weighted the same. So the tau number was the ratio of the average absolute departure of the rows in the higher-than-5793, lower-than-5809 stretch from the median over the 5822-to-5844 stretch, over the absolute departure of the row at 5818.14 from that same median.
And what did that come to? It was 0.5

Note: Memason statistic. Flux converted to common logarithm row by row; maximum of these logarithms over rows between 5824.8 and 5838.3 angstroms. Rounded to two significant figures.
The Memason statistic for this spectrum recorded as 0.99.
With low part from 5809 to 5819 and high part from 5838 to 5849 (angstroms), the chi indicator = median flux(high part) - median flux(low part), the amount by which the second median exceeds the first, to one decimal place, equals 0.0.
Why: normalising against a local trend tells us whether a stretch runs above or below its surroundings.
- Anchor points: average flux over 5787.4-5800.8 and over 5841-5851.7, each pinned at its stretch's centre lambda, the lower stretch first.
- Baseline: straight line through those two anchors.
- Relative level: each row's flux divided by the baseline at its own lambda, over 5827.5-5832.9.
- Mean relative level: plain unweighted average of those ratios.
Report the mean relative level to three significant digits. 1.00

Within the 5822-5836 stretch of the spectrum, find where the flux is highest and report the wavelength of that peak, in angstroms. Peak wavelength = 5828.87 angstroms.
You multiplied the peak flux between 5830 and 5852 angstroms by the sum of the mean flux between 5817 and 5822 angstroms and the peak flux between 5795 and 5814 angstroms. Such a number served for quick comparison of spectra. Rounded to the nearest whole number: 207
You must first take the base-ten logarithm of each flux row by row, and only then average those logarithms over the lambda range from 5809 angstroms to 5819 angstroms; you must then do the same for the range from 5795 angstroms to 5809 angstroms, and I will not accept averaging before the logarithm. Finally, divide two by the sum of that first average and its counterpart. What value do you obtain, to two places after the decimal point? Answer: 1.01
